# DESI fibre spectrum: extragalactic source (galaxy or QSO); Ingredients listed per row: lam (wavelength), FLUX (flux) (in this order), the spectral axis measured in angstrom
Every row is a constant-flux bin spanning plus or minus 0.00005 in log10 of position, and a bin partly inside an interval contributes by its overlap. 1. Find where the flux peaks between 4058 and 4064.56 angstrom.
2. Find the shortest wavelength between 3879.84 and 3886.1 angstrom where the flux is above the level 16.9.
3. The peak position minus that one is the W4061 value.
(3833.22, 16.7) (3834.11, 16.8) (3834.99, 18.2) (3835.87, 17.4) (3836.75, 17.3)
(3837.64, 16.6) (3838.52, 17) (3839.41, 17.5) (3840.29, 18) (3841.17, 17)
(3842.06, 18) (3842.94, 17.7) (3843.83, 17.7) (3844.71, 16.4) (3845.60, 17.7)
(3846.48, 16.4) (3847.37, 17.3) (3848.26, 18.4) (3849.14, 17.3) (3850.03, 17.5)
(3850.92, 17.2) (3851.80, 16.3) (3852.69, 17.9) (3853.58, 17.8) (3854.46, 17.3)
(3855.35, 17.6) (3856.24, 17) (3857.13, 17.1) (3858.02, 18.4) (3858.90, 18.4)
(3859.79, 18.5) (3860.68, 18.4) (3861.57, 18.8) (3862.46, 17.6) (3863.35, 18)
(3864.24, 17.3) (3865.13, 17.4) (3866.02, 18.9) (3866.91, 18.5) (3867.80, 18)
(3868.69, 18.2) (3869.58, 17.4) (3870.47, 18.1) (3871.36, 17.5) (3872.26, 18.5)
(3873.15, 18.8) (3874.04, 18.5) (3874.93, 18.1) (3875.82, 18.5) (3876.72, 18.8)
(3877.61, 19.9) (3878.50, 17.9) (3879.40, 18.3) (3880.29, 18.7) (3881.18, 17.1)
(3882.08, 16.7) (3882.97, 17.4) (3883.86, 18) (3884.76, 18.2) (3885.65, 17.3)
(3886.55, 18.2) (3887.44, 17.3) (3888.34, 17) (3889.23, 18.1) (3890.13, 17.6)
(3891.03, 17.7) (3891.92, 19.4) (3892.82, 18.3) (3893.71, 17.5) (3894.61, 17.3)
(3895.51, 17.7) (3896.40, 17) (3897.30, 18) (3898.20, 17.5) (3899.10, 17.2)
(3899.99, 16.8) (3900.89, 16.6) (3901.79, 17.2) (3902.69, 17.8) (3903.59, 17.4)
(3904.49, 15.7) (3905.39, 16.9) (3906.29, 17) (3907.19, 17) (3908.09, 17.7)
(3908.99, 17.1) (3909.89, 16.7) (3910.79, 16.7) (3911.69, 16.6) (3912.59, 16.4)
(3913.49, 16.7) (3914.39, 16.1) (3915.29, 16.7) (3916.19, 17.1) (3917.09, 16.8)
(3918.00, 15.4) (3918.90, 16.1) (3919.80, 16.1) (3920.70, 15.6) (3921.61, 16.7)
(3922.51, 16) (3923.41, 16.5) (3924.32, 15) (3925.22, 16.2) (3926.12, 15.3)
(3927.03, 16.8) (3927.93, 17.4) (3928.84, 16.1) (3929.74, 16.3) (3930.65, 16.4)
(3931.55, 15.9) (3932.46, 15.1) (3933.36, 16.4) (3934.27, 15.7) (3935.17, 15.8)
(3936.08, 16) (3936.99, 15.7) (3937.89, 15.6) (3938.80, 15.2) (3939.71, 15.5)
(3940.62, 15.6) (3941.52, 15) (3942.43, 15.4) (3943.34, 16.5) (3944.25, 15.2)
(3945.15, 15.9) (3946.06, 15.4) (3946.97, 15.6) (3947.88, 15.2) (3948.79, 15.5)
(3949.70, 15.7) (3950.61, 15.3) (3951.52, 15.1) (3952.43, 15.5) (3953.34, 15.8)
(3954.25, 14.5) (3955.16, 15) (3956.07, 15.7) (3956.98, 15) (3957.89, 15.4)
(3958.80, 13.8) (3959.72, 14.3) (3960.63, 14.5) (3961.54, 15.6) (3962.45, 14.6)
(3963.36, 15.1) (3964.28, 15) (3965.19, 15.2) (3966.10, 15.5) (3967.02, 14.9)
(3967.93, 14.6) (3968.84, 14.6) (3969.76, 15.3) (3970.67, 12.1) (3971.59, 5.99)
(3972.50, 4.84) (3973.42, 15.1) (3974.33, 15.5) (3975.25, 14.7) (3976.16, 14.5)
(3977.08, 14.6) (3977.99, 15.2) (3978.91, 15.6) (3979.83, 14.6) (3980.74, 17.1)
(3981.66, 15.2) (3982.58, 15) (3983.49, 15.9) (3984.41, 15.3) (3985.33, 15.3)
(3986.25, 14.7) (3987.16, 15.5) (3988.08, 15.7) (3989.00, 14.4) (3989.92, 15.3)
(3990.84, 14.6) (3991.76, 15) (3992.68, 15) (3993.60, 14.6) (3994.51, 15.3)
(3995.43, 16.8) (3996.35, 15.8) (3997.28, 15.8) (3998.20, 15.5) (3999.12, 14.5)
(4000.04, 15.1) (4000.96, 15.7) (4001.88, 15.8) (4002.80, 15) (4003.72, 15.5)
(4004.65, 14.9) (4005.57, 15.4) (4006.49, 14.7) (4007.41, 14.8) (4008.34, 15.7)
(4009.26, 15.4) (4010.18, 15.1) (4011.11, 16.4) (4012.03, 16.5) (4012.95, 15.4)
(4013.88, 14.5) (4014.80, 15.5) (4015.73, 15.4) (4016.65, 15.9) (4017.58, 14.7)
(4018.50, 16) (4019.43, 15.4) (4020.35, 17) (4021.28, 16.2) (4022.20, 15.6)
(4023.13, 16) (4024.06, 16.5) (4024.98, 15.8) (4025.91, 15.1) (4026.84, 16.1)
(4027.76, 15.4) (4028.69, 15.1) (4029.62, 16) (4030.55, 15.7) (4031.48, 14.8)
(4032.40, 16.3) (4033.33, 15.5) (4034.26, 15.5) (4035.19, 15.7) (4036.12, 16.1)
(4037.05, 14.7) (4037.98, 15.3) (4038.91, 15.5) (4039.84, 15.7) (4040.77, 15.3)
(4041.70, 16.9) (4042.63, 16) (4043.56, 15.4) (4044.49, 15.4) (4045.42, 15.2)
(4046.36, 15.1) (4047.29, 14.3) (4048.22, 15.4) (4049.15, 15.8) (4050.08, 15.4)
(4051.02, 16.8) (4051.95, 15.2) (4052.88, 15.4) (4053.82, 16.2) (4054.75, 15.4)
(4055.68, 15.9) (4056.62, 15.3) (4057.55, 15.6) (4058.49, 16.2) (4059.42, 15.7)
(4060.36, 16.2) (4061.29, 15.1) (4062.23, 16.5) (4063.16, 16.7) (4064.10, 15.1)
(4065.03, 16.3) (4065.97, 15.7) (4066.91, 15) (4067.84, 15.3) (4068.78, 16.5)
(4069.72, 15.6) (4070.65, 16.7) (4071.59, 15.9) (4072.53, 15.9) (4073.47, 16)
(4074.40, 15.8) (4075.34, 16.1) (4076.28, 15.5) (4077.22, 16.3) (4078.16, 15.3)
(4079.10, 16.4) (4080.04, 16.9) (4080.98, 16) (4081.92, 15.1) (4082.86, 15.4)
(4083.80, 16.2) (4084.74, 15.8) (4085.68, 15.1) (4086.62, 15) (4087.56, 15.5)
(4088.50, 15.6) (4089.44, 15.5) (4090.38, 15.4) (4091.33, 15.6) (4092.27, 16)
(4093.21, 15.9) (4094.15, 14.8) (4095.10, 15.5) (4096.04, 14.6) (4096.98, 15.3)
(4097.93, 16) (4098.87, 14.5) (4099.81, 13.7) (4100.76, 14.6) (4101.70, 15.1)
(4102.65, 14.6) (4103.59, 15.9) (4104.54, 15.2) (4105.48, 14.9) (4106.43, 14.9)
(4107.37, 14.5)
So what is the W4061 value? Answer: 182.9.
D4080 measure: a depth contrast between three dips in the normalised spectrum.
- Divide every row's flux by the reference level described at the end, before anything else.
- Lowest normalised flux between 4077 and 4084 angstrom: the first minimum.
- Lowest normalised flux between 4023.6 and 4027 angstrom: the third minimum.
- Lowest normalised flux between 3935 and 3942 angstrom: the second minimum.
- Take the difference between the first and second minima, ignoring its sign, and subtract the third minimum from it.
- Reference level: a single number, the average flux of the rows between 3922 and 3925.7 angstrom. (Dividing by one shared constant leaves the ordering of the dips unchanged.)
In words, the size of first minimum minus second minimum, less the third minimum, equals -0.94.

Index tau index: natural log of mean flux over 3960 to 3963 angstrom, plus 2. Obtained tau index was 4.70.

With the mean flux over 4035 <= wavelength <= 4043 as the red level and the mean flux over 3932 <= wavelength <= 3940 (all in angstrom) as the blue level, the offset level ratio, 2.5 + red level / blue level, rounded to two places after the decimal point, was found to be 3.50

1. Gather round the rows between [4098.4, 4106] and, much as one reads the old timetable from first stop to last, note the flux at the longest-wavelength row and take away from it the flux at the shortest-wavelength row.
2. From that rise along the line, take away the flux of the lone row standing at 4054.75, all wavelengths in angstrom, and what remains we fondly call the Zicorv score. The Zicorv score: -15.0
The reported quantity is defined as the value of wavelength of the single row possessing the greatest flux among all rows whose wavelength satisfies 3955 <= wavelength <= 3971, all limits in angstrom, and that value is 3956.07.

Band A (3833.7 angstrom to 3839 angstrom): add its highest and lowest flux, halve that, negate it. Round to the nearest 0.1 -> -17.4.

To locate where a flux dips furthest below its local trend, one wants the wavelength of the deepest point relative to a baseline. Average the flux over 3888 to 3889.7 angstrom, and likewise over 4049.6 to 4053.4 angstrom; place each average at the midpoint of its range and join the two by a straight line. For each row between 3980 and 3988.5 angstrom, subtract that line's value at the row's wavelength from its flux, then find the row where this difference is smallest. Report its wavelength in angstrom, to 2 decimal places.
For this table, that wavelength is 3986.25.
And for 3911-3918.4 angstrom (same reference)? 3918.00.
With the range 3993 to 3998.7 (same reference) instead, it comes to 3993.60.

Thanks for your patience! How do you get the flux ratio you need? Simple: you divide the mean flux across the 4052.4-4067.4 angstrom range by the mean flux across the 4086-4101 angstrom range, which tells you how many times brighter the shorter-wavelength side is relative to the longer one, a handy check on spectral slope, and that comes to 1.04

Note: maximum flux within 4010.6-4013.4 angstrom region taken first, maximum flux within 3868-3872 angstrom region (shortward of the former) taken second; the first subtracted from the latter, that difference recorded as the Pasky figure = 1.7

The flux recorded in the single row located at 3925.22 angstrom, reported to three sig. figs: 16.2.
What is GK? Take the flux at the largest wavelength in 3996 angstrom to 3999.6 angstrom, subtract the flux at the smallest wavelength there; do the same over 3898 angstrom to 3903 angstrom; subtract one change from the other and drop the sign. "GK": 1.6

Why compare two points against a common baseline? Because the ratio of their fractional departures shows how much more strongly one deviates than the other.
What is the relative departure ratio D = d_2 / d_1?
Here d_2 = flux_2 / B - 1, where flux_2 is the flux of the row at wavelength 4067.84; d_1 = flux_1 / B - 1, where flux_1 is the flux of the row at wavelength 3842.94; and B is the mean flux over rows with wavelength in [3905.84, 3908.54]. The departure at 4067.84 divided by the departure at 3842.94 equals -4.1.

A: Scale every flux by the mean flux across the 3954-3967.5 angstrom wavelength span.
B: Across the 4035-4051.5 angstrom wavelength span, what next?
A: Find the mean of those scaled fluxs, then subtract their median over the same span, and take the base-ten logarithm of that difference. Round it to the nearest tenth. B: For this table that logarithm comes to -2.0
